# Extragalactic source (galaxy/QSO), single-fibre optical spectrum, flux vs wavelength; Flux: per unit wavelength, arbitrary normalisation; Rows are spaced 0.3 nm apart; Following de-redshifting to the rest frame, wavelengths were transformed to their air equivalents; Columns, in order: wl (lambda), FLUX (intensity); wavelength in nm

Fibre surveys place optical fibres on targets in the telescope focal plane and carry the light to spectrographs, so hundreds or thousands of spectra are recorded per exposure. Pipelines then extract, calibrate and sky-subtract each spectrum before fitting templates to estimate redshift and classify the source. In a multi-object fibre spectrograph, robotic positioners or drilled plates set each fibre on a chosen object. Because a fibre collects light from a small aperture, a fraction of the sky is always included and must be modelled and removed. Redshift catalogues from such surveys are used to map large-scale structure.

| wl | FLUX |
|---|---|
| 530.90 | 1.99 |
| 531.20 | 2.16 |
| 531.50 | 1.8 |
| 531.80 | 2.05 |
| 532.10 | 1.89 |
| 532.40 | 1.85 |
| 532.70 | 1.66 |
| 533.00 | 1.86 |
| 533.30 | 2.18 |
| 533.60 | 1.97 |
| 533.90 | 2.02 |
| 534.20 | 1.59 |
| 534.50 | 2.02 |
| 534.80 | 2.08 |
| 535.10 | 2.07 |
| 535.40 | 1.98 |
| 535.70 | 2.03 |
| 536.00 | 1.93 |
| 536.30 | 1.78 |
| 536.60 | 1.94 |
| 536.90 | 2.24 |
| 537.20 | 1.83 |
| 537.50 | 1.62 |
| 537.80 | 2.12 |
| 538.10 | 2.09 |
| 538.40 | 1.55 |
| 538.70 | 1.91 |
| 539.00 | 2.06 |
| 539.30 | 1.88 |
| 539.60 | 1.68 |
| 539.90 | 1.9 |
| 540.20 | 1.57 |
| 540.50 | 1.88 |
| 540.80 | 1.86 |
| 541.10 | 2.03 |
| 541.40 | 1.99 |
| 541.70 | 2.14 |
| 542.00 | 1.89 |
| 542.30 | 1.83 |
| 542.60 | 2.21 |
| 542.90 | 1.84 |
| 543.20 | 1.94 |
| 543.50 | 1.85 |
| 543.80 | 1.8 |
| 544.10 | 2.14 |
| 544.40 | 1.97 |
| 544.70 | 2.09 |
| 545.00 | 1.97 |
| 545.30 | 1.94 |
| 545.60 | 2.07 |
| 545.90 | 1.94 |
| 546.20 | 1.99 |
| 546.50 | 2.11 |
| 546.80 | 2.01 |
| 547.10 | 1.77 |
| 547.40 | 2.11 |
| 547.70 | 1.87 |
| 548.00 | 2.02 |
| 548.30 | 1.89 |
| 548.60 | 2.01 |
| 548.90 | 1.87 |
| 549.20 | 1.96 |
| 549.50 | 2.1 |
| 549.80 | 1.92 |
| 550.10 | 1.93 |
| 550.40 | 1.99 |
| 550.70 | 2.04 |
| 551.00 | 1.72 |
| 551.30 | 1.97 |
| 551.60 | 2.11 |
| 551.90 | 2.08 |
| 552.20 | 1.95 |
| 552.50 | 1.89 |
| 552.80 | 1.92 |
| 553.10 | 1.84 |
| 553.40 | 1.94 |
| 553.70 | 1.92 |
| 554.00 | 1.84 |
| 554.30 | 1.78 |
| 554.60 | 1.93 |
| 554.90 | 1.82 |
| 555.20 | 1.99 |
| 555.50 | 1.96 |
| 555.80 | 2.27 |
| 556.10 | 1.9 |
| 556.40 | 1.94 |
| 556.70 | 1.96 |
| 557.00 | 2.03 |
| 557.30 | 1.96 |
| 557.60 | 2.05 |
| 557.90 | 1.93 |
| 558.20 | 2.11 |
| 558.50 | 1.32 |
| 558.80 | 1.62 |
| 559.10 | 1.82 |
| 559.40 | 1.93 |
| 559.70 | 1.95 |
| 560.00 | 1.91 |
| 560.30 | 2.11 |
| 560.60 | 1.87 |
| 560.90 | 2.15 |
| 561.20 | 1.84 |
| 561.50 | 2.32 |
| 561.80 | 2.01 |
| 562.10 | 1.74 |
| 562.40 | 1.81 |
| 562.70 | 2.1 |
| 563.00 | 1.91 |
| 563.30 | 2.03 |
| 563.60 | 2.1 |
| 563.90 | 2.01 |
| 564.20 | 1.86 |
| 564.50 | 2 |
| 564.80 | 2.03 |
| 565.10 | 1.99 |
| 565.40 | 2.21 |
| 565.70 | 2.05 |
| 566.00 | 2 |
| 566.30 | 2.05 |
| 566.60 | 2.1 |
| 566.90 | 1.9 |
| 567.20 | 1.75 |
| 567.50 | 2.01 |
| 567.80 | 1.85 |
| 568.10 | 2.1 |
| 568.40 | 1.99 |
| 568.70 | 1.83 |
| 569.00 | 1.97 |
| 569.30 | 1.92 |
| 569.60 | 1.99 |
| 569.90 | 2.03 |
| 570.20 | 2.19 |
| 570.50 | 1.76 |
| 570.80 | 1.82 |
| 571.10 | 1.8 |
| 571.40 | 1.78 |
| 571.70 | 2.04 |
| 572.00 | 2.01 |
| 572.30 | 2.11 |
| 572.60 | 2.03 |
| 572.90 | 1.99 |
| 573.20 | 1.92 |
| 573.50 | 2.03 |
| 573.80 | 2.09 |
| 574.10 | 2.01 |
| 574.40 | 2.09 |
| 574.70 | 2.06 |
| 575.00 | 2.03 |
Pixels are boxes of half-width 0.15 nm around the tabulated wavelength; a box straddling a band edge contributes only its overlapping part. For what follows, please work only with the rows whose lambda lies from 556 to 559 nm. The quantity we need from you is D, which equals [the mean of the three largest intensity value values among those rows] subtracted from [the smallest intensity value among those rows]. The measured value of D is -0.74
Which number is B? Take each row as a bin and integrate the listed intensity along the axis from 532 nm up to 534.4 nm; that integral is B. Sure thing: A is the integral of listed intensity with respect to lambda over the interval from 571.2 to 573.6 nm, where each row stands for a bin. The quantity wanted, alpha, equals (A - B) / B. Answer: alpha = 0.055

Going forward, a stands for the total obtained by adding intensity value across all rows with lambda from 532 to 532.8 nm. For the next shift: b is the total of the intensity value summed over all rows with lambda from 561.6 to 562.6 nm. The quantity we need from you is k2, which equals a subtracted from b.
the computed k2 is 0.2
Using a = 5.40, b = 5.56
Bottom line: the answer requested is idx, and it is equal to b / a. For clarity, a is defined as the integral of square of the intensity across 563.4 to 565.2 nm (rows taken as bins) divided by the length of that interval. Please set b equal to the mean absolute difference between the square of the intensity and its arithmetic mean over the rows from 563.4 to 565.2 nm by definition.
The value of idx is 0.05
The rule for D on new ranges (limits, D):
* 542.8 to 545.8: -0.30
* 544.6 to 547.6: -0.33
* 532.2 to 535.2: -0.52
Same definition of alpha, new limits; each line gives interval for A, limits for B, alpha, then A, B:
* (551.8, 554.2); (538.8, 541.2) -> 0.033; 4.60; 4.45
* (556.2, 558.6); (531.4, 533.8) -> 0.007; 4.62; 4.59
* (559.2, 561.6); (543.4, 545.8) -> 0.010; 4.80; 4.75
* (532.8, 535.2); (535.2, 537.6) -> 0.019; 4.72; 4.63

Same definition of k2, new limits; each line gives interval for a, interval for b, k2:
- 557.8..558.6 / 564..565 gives 0.5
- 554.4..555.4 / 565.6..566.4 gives 0.4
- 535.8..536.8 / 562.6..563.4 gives 0.4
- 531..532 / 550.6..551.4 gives -0.3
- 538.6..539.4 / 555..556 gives 0.4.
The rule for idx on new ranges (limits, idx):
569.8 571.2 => 0.16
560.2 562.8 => 0.16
